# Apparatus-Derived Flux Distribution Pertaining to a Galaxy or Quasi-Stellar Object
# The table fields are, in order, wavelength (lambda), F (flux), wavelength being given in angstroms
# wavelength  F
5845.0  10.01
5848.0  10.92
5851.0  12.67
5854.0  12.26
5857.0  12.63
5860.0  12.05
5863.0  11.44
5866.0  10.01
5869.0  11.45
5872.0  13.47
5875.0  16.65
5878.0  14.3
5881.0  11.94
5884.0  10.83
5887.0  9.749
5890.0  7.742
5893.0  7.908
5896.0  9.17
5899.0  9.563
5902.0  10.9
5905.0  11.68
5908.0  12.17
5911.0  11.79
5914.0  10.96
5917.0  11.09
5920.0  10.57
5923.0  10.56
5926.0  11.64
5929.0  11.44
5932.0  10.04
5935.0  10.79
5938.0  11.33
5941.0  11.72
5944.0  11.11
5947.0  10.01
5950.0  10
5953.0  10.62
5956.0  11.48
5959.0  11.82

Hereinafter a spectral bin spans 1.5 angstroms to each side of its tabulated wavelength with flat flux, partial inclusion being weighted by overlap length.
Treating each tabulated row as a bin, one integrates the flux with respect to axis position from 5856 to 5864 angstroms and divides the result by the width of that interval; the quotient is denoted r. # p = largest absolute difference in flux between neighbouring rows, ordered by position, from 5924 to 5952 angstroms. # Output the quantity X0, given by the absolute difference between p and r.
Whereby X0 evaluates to 10.6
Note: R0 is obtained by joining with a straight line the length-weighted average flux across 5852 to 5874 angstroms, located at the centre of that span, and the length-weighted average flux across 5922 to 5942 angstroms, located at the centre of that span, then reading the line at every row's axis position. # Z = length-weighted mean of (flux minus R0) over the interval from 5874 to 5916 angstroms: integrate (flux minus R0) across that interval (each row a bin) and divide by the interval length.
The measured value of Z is -0.55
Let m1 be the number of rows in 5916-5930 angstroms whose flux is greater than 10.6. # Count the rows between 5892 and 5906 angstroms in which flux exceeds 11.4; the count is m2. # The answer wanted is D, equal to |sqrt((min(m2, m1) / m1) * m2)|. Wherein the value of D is 0.6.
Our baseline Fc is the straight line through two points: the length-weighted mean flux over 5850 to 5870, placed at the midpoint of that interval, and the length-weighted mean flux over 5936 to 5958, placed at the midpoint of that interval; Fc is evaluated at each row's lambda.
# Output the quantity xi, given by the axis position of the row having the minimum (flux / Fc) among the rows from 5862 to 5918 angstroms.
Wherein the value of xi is 5890.0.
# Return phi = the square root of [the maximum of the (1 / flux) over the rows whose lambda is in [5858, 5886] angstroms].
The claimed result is 0.316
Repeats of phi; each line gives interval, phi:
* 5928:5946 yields 0.316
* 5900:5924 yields 0.308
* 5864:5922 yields 0.359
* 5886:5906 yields 0.359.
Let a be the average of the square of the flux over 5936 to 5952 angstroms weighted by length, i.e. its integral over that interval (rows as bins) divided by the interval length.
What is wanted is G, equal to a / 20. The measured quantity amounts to 5.9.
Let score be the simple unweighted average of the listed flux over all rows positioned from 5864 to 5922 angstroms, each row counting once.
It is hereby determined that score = 11.2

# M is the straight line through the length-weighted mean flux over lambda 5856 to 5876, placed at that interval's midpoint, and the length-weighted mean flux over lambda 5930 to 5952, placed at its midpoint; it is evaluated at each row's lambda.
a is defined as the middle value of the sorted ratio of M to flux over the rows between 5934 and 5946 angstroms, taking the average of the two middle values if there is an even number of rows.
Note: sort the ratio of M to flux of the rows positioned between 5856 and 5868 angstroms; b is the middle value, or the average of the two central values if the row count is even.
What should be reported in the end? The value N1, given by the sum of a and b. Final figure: 2.02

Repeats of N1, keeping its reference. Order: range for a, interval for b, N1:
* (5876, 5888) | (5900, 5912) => 2.04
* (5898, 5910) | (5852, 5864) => 2.07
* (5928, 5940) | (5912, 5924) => 2.03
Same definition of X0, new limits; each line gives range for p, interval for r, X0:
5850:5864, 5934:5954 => 10.2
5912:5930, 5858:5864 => 10.8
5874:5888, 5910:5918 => 8.9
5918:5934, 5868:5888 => 11.3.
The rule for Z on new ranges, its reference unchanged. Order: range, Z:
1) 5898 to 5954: -0.19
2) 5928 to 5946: 0.03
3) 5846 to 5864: -0.18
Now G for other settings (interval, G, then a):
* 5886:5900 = 3.9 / 78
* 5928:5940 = 6.0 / 119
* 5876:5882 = 9.2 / 185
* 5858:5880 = 8.3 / 166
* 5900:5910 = 6.6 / 133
